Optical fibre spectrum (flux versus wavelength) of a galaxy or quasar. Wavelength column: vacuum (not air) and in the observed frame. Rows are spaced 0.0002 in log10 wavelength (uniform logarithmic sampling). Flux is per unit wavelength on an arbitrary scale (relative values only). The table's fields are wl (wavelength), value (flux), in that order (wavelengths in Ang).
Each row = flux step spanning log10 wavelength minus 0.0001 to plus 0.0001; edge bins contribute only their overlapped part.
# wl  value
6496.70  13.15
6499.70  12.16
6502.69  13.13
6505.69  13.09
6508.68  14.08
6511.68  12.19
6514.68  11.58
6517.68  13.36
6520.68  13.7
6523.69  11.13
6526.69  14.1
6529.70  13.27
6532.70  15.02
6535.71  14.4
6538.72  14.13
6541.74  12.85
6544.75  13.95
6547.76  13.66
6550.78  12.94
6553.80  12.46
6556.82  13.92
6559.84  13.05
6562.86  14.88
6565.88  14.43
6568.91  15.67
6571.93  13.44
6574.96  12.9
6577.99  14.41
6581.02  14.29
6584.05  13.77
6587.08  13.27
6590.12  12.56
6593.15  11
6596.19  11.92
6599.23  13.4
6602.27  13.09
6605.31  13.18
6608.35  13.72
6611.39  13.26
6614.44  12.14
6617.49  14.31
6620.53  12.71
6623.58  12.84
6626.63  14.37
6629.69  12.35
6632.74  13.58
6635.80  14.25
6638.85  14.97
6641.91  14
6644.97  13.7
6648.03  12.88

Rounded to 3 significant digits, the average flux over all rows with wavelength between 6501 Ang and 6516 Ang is 12.8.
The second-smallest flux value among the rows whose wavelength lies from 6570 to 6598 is 11.92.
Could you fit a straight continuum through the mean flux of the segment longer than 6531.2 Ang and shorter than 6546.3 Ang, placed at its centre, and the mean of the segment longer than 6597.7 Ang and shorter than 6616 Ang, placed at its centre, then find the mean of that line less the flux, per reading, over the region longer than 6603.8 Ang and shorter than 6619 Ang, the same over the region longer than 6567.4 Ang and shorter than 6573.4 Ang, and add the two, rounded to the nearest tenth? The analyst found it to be -1.2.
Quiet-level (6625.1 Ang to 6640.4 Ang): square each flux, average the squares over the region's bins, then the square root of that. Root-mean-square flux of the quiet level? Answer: 13.9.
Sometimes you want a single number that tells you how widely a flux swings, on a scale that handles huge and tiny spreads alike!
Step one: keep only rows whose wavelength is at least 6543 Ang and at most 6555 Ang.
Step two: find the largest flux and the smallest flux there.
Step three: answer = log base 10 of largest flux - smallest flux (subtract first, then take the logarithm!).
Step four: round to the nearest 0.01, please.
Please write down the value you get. 0.17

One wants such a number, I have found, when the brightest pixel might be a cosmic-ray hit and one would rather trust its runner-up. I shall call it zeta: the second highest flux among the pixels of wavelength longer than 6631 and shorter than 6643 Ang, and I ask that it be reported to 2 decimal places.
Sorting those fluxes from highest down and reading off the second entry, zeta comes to 14.25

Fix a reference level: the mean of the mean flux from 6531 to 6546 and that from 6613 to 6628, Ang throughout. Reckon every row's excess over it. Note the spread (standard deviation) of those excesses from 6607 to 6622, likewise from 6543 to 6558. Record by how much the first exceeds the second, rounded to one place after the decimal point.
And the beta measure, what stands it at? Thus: 0.2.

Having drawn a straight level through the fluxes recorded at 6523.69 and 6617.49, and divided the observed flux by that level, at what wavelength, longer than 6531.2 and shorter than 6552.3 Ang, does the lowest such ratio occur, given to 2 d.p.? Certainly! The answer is 6550.78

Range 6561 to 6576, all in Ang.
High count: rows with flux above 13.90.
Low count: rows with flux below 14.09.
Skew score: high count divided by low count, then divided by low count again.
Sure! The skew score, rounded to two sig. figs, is 0.75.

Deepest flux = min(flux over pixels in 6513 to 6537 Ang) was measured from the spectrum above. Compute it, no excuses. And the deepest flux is 11.13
